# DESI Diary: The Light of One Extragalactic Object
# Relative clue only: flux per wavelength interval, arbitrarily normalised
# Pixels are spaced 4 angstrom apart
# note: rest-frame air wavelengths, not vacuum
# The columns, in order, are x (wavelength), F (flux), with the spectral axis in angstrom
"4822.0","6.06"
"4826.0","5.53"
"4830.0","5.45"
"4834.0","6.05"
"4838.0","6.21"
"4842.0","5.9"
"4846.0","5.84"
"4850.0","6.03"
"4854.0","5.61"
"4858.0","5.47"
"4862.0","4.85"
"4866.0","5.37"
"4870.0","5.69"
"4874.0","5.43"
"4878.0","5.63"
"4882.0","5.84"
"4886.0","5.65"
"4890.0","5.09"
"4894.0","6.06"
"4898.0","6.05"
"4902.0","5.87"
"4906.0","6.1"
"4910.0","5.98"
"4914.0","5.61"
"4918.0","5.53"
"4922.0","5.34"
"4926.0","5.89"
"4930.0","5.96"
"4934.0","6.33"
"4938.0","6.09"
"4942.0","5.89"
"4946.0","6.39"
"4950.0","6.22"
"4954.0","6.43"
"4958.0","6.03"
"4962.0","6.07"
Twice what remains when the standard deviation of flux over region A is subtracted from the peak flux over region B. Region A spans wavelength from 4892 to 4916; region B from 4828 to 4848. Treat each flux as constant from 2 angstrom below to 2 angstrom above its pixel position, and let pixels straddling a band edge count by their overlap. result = 12.1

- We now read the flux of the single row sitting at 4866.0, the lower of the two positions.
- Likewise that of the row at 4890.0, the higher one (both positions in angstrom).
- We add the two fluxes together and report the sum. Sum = 10.5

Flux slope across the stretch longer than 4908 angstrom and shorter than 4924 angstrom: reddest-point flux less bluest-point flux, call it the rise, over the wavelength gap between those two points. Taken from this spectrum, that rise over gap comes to -0.053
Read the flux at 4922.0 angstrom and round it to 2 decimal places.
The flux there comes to 5.34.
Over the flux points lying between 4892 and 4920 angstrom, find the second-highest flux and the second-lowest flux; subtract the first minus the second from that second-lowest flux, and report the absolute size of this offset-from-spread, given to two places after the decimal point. 5.16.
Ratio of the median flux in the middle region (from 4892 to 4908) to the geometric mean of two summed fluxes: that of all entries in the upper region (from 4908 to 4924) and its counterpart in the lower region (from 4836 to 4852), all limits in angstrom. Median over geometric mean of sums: 0.261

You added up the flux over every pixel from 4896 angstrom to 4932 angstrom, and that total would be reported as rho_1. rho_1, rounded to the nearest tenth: 52.3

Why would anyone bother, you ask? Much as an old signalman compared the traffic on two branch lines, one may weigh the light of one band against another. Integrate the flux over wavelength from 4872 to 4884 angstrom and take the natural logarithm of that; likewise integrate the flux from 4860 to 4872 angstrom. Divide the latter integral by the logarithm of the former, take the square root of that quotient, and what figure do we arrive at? 3.89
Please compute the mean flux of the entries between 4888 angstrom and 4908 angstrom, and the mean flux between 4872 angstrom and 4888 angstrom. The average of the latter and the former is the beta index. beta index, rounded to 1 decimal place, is 5.7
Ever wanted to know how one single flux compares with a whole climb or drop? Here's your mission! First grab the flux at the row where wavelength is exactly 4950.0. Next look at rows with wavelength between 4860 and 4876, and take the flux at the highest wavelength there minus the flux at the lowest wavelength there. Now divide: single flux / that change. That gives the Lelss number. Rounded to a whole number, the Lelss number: 11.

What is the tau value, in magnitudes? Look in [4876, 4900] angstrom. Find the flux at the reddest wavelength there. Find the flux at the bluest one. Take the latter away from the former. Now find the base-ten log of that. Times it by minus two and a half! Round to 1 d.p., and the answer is 0.9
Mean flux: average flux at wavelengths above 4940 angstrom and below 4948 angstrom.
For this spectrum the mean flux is 6.14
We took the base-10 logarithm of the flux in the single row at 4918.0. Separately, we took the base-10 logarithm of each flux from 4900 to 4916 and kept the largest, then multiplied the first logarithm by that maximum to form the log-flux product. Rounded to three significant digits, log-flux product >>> 0.583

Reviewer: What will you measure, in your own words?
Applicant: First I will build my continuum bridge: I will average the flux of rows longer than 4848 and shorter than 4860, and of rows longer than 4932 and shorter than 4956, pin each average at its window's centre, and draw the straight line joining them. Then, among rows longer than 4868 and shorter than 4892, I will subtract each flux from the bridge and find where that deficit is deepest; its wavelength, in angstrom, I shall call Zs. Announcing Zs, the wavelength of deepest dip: 4890.0 angstrom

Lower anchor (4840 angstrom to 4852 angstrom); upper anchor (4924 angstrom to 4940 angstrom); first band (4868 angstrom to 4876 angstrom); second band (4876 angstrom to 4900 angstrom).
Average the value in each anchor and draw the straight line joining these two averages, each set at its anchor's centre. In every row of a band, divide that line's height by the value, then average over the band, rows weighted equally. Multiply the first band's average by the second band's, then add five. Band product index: 6.13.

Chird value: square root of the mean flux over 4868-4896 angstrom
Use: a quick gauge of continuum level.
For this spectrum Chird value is 2.37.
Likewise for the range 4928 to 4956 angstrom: 2.49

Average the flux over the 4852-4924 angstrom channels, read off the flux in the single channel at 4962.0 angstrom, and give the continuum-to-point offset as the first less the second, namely -0.4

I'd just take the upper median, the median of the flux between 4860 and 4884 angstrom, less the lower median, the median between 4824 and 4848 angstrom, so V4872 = -0.34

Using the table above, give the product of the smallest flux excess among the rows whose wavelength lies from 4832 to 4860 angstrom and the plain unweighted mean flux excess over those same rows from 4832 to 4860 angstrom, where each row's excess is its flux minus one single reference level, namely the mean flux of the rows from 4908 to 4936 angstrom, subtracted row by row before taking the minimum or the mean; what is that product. -0.023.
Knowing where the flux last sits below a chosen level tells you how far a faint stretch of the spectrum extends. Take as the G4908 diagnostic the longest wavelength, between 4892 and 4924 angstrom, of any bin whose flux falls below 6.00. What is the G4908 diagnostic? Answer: 4922.0 angstrom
